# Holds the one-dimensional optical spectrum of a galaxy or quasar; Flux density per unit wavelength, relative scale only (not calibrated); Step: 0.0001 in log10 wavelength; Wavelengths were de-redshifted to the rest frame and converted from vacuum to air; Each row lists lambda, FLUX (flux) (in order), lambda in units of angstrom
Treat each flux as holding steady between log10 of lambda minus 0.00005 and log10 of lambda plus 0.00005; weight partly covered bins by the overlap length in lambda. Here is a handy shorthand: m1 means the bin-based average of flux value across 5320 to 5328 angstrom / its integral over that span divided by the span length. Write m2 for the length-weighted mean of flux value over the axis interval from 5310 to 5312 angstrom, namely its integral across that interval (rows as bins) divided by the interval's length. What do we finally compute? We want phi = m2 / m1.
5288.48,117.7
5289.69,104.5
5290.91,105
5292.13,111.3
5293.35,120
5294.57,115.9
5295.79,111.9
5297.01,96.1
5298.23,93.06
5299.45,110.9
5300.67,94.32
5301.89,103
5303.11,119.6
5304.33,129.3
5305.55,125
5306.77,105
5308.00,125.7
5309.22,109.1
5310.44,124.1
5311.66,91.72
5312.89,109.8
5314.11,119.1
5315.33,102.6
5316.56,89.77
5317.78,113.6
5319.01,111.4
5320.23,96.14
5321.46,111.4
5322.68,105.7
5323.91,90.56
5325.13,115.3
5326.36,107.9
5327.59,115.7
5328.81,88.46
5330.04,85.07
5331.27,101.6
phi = 1.02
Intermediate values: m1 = 106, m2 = 109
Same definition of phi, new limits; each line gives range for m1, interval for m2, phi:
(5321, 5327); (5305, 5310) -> 1.10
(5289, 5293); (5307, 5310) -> 1.07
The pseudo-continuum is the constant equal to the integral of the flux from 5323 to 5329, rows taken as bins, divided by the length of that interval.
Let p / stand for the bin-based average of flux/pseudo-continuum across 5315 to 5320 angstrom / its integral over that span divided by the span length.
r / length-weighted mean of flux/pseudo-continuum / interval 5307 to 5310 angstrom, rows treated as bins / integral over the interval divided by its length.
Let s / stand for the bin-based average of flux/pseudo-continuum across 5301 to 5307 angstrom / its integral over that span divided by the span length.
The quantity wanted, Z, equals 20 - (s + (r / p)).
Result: 17.77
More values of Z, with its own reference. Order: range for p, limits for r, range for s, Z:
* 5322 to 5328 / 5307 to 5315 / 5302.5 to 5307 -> 17.79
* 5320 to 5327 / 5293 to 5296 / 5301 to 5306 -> 17.77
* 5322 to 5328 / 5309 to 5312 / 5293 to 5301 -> 17.96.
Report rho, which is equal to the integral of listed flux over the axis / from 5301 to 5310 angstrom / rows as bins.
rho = 1045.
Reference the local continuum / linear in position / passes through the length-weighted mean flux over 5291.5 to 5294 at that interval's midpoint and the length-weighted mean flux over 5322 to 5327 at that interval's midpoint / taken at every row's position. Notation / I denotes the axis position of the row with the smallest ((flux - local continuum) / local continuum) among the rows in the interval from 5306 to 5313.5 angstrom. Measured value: 5311.66 angstrom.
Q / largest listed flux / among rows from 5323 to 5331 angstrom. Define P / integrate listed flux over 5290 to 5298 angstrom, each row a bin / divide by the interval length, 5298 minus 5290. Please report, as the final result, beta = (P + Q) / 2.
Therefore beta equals 112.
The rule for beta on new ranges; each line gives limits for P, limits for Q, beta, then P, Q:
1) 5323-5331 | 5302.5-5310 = 115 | 101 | 129.3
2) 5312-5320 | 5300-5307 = 118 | 107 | 129.3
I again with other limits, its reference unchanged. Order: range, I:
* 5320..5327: 5323.91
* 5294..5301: 5298.23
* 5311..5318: 5316.56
